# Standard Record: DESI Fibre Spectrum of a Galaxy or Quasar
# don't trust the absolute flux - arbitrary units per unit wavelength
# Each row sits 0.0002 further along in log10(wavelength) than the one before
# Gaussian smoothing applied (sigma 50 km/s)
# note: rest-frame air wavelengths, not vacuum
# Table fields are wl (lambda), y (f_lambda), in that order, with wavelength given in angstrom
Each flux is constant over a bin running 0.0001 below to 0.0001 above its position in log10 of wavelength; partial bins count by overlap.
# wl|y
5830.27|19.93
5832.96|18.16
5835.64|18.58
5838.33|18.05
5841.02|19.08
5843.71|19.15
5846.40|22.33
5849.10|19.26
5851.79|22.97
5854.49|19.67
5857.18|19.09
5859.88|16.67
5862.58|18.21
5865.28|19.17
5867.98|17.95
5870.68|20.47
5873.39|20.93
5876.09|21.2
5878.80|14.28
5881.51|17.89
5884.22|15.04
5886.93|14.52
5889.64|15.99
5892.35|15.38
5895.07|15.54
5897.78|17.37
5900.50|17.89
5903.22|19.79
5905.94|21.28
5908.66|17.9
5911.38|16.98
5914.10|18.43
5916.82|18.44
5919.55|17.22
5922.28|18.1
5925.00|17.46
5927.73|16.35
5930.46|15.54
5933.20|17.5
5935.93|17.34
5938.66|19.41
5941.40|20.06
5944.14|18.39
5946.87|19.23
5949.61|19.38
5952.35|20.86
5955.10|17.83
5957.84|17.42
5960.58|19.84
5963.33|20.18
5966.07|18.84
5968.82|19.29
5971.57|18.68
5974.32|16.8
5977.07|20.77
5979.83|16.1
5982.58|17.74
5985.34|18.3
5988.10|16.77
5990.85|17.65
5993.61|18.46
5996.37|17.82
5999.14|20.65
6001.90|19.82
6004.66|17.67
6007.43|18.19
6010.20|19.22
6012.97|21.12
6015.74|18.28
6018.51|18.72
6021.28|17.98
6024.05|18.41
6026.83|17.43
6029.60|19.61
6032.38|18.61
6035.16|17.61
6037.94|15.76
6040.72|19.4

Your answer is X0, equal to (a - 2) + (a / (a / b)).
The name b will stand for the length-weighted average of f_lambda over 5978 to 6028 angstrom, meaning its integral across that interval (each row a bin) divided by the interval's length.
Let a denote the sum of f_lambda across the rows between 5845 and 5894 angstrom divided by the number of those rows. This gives 34.8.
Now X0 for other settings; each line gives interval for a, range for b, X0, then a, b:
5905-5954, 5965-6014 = 34.9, 18.3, 18.5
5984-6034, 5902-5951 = 34.9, 18.6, 18.3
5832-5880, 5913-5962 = 35.4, 19.2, 18.3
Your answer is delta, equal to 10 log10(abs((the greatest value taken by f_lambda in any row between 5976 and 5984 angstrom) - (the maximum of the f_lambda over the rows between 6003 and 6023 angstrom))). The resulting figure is -5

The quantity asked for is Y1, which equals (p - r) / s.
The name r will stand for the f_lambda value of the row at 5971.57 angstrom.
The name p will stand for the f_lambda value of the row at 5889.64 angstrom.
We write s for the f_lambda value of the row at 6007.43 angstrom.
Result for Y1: -0.15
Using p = 15.99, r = 18.68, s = 18.19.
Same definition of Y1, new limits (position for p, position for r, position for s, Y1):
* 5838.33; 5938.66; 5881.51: -0.08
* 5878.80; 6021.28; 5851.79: -0.16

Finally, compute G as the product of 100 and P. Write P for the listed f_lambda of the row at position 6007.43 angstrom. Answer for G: 1819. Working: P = 18.19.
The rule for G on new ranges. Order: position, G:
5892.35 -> 1538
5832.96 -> 1816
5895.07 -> 1554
